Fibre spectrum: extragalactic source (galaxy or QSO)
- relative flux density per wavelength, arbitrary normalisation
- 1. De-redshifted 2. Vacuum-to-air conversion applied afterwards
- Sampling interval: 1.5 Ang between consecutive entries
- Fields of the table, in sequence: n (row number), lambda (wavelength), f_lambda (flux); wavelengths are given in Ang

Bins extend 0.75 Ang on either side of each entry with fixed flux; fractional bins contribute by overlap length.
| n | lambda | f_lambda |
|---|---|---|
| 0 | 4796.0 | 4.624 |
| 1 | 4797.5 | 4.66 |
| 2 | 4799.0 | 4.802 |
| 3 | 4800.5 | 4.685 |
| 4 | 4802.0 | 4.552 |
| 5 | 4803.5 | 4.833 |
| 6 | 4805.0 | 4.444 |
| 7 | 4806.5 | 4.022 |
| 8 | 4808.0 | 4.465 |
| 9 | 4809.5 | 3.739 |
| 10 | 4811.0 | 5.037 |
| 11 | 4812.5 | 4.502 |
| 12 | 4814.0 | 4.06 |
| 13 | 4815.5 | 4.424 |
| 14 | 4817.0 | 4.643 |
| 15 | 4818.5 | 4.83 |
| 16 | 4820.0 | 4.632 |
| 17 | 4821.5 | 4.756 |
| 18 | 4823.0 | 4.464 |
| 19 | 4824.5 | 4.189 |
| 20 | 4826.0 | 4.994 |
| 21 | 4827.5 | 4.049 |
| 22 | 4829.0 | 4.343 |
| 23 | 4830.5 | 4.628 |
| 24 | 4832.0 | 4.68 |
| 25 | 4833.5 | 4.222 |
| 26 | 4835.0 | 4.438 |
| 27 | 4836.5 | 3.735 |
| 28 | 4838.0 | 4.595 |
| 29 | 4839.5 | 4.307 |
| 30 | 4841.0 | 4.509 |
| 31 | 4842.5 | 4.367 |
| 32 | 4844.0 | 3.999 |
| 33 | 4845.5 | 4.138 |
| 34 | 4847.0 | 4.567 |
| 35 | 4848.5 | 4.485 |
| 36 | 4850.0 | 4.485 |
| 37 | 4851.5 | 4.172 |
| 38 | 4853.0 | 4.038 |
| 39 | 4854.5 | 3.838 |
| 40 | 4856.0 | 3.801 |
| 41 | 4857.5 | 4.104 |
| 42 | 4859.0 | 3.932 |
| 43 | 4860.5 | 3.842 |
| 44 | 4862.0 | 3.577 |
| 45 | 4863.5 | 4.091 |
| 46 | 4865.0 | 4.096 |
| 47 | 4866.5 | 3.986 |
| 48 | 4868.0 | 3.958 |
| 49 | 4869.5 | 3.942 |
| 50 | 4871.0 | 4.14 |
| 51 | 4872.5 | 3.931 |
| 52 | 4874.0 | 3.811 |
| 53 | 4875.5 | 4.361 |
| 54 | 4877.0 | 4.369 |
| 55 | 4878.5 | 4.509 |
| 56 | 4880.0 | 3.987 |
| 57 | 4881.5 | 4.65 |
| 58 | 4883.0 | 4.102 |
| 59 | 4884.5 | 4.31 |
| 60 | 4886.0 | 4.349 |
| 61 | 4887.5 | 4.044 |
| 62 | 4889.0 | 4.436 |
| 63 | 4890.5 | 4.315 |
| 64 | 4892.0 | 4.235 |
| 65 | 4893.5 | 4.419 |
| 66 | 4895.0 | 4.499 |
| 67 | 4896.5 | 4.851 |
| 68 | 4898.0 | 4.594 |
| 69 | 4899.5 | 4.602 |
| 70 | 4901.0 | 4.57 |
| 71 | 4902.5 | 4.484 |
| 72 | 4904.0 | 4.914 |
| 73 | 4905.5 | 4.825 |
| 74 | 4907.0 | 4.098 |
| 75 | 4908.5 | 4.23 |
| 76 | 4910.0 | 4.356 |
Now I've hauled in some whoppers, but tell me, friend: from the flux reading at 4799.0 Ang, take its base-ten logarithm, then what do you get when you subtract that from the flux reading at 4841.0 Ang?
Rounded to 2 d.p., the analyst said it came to 3.83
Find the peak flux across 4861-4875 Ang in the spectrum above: 4.14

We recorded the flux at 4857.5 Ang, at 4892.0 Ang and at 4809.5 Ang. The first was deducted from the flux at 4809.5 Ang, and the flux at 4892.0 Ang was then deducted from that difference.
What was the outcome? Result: -4.60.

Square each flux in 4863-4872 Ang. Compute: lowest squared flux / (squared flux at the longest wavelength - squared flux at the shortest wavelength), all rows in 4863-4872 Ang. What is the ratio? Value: 39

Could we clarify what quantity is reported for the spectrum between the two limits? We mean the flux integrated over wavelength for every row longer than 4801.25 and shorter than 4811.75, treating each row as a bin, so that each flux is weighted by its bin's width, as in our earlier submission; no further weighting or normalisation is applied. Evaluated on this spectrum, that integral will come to 47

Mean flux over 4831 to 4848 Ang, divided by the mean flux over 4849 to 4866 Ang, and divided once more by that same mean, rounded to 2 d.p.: 0.27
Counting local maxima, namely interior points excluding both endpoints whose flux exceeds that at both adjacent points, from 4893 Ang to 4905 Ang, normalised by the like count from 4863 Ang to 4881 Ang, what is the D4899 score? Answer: 0.67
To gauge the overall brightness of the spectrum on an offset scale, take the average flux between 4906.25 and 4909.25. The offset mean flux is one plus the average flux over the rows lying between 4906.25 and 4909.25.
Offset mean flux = 5.16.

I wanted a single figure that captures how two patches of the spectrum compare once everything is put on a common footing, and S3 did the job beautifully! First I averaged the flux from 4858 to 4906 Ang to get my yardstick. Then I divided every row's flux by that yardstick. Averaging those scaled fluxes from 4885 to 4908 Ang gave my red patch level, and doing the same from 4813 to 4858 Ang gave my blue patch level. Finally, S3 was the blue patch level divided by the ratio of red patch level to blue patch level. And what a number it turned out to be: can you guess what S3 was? 0.99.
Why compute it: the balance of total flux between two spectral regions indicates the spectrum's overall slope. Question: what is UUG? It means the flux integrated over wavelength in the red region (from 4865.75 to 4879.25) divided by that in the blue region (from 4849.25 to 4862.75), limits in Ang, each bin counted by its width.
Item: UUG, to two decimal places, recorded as 1.03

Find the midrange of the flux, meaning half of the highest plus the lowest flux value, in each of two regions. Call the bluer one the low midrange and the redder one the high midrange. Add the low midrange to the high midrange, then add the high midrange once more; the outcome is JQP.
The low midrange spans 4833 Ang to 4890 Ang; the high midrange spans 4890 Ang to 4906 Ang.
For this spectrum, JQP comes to 13.3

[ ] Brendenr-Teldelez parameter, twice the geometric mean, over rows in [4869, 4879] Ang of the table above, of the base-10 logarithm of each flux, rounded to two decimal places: 1.23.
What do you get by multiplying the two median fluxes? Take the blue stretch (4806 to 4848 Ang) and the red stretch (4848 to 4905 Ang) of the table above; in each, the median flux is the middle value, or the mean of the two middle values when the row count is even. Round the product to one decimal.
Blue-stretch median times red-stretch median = 18.7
